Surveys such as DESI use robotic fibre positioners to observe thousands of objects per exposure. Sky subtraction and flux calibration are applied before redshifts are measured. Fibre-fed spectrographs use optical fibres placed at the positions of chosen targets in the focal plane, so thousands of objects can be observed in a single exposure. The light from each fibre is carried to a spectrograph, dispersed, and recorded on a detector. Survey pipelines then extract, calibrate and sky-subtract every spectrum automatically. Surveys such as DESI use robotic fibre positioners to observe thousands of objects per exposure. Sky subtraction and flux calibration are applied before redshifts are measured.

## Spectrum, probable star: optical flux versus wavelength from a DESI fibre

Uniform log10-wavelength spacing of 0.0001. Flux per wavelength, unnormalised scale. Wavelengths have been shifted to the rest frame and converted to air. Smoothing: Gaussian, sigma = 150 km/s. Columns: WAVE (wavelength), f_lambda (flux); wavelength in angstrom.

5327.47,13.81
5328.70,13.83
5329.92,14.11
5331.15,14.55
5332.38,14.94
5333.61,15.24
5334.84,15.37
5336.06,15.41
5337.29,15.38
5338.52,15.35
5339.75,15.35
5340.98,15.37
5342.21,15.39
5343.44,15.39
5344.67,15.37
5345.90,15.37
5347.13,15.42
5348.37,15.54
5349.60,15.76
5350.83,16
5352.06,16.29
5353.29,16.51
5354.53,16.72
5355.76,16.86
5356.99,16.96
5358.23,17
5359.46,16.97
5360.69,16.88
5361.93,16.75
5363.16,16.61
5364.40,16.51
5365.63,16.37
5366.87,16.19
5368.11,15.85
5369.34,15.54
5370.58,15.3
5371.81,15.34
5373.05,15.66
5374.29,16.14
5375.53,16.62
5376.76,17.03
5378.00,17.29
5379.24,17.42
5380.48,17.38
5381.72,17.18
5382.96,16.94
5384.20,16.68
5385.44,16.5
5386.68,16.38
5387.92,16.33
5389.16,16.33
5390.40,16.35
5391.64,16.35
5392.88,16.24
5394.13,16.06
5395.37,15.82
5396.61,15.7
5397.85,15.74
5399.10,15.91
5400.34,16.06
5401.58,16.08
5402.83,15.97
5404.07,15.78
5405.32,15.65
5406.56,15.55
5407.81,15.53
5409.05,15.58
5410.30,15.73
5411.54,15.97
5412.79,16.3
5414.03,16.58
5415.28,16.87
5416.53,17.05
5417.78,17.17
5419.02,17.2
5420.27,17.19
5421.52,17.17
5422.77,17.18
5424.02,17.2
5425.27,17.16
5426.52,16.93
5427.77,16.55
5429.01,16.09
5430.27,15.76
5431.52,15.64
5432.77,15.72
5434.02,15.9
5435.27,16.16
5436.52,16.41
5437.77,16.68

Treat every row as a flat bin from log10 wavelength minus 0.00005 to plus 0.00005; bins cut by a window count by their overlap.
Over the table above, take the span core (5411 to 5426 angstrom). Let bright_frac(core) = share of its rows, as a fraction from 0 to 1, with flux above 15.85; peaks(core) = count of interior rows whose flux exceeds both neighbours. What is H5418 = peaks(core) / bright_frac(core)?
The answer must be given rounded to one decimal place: 2.0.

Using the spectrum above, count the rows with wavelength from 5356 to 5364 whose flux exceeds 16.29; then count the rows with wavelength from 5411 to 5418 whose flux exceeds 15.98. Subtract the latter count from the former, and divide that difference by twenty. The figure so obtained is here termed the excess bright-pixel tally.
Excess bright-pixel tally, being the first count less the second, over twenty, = 0.05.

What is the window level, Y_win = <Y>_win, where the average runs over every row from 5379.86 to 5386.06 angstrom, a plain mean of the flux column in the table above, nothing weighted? 16.9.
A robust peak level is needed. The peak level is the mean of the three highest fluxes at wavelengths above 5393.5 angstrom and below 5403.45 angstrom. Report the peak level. 16.1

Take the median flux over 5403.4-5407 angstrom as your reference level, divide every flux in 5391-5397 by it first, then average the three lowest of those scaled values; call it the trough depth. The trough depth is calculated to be 1.01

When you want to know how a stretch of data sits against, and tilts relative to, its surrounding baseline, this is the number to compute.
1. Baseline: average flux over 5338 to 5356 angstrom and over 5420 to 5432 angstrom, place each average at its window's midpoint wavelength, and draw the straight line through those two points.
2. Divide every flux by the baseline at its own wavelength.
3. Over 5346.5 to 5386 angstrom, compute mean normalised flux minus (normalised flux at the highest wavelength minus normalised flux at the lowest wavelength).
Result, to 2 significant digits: 0.99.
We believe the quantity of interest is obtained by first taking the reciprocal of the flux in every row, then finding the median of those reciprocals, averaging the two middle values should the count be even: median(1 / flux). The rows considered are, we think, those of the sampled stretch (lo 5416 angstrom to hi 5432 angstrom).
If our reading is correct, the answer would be 0.0583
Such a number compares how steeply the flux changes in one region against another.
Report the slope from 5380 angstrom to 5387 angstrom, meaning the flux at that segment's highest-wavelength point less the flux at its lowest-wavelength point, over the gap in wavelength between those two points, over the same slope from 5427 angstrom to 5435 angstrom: 1.6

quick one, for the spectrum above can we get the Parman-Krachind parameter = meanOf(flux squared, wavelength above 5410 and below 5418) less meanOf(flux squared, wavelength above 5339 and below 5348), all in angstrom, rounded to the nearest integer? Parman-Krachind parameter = 37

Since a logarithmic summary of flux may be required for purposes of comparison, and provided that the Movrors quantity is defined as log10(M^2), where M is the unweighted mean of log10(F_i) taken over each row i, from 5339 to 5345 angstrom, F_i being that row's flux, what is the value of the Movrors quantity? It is 0.149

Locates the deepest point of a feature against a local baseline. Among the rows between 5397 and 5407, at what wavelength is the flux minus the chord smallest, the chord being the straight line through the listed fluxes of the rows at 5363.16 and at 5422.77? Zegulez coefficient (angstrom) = 5406.56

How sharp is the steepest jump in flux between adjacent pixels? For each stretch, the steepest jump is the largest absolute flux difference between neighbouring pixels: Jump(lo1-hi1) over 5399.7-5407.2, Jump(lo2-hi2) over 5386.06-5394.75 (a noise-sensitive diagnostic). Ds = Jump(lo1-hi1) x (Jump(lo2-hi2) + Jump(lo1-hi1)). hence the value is 0.07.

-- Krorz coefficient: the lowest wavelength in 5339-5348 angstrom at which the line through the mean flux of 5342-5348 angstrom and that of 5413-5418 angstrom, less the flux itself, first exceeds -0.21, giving 5339.75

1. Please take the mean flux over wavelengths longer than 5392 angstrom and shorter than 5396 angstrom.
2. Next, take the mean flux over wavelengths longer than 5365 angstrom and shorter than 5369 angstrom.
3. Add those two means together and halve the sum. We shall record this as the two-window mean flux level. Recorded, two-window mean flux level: 16.1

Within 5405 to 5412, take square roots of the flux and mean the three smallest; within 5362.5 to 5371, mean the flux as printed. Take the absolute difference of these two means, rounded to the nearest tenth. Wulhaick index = 12.1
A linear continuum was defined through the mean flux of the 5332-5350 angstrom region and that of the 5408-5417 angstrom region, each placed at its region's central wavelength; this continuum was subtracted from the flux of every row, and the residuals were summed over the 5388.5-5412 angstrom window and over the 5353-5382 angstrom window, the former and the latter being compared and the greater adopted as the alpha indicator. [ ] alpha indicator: 20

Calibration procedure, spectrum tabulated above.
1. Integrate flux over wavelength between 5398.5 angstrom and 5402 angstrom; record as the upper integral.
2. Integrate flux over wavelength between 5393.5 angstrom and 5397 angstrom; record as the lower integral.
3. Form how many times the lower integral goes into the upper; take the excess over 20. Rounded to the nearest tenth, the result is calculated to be -19.0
